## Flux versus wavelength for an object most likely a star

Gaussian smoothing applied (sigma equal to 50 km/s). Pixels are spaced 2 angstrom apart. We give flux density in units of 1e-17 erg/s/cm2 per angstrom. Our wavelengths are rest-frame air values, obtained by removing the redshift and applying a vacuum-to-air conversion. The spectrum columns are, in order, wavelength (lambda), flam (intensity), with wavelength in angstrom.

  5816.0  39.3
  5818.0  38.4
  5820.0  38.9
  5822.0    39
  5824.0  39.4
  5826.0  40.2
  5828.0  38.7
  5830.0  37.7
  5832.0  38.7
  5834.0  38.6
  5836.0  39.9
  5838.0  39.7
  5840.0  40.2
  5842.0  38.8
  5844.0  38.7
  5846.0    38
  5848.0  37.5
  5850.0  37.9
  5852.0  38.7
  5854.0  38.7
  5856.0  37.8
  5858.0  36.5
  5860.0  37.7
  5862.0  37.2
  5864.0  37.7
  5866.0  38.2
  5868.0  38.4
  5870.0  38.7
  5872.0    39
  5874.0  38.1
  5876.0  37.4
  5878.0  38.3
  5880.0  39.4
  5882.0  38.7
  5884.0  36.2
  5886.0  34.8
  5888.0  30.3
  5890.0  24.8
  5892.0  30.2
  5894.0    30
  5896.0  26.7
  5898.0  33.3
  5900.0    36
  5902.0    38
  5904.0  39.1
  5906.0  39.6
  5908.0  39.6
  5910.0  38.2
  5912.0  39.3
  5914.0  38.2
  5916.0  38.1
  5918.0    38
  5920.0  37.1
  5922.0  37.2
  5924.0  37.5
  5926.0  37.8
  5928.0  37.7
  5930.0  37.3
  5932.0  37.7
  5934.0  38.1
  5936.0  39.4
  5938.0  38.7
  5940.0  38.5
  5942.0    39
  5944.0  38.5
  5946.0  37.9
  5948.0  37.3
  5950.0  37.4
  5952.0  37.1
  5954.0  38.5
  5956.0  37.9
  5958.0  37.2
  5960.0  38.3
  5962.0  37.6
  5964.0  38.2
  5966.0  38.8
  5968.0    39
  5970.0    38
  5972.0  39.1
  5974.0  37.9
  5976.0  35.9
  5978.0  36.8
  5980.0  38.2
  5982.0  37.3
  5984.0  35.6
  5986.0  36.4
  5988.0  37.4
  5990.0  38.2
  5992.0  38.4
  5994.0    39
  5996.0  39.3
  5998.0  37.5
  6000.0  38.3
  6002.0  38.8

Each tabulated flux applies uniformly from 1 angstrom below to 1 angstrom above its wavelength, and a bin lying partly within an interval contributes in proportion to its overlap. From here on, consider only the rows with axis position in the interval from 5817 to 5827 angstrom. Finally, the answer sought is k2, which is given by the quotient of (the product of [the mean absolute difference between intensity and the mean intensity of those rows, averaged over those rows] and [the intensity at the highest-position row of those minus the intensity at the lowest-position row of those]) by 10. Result 0.09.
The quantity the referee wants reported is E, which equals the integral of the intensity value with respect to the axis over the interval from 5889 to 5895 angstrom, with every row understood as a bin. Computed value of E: 170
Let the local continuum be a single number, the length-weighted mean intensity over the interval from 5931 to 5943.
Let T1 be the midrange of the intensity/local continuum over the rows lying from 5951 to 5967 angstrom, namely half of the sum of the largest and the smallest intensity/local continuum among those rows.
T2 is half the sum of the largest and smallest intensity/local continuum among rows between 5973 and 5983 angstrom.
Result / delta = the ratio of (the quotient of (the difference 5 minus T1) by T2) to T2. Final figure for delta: 4.35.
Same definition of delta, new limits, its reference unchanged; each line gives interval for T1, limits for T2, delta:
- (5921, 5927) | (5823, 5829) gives 3.85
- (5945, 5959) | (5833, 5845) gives 3.85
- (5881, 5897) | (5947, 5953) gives 4.48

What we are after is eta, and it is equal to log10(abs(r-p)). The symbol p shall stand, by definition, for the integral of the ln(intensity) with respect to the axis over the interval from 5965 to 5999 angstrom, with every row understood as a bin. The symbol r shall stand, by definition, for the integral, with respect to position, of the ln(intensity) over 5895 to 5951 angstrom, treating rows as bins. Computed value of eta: 1.90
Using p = 123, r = 203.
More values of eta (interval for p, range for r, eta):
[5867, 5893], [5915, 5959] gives 1.83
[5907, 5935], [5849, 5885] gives 1.46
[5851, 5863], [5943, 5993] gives 2.14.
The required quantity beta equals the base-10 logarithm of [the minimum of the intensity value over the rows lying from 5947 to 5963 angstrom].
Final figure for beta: 1.569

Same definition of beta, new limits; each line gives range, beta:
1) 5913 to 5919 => 1.580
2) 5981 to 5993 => 1.551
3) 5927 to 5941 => 1.572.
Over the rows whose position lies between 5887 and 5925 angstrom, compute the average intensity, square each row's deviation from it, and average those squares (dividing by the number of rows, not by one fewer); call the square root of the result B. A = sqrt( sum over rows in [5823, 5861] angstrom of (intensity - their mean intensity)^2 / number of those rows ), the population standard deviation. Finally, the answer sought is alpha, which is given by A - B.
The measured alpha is -3.5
